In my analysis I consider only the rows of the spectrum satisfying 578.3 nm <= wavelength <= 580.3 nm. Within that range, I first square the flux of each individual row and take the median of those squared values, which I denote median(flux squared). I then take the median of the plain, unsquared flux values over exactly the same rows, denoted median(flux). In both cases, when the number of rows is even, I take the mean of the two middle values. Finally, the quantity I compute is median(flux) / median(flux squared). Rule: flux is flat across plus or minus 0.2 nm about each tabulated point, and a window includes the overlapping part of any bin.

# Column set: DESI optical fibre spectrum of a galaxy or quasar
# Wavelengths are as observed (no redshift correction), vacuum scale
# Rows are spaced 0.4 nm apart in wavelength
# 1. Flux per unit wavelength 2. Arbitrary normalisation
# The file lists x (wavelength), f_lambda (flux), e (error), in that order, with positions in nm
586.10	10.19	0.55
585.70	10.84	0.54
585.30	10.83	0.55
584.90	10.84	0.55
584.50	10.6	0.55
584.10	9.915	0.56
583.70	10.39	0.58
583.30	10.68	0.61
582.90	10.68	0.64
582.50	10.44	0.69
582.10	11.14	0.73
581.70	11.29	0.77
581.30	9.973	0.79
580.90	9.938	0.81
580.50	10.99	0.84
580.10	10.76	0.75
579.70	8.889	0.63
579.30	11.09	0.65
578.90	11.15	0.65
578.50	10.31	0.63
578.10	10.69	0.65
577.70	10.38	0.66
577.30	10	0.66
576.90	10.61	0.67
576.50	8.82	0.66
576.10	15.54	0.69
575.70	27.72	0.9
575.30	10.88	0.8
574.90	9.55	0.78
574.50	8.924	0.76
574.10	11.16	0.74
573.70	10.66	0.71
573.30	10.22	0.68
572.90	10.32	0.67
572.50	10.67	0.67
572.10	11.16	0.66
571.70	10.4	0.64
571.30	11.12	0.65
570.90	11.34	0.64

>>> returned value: 0.0929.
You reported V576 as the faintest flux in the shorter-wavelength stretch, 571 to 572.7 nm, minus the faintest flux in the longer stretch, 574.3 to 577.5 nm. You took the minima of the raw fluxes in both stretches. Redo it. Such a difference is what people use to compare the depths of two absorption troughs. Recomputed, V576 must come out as 1.6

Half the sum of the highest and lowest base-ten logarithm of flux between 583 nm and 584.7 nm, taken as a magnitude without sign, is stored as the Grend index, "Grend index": 1.01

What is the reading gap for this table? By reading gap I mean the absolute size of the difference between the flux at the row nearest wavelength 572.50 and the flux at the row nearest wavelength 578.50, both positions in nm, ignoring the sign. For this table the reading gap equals 0.4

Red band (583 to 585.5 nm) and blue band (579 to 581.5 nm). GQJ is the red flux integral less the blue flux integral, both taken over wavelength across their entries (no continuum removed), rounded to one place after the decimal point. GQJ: 0.6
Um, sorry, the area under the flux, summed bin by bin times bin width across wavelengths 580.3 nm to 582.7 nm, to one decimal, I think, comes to 25.5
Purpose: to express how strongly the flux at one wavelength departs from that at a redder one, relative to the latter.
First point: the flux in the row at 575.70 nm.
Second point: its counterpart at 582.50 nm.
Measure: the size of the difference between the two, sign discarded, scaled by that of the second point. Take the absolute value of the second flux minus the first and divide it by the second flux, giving 1.66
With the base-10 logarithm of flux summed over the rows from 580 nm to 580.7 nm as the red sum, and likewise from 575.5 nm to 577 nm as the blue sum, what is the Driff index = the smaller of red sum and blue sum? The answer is 2.1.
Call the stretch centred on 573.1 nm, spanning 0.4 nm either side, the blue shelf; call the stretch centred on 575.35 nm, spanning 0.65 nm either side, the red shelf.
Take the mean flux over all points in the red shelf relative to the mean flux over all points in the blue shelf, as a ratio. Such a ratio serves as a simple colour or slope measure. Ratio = 1.56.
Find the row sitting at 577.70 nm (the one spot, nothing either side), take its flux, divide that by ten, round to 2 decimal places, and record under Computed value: 1.04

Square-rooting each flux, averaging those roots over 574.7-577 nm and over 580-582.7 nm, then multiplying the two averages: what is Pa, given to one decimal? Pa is 11.9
